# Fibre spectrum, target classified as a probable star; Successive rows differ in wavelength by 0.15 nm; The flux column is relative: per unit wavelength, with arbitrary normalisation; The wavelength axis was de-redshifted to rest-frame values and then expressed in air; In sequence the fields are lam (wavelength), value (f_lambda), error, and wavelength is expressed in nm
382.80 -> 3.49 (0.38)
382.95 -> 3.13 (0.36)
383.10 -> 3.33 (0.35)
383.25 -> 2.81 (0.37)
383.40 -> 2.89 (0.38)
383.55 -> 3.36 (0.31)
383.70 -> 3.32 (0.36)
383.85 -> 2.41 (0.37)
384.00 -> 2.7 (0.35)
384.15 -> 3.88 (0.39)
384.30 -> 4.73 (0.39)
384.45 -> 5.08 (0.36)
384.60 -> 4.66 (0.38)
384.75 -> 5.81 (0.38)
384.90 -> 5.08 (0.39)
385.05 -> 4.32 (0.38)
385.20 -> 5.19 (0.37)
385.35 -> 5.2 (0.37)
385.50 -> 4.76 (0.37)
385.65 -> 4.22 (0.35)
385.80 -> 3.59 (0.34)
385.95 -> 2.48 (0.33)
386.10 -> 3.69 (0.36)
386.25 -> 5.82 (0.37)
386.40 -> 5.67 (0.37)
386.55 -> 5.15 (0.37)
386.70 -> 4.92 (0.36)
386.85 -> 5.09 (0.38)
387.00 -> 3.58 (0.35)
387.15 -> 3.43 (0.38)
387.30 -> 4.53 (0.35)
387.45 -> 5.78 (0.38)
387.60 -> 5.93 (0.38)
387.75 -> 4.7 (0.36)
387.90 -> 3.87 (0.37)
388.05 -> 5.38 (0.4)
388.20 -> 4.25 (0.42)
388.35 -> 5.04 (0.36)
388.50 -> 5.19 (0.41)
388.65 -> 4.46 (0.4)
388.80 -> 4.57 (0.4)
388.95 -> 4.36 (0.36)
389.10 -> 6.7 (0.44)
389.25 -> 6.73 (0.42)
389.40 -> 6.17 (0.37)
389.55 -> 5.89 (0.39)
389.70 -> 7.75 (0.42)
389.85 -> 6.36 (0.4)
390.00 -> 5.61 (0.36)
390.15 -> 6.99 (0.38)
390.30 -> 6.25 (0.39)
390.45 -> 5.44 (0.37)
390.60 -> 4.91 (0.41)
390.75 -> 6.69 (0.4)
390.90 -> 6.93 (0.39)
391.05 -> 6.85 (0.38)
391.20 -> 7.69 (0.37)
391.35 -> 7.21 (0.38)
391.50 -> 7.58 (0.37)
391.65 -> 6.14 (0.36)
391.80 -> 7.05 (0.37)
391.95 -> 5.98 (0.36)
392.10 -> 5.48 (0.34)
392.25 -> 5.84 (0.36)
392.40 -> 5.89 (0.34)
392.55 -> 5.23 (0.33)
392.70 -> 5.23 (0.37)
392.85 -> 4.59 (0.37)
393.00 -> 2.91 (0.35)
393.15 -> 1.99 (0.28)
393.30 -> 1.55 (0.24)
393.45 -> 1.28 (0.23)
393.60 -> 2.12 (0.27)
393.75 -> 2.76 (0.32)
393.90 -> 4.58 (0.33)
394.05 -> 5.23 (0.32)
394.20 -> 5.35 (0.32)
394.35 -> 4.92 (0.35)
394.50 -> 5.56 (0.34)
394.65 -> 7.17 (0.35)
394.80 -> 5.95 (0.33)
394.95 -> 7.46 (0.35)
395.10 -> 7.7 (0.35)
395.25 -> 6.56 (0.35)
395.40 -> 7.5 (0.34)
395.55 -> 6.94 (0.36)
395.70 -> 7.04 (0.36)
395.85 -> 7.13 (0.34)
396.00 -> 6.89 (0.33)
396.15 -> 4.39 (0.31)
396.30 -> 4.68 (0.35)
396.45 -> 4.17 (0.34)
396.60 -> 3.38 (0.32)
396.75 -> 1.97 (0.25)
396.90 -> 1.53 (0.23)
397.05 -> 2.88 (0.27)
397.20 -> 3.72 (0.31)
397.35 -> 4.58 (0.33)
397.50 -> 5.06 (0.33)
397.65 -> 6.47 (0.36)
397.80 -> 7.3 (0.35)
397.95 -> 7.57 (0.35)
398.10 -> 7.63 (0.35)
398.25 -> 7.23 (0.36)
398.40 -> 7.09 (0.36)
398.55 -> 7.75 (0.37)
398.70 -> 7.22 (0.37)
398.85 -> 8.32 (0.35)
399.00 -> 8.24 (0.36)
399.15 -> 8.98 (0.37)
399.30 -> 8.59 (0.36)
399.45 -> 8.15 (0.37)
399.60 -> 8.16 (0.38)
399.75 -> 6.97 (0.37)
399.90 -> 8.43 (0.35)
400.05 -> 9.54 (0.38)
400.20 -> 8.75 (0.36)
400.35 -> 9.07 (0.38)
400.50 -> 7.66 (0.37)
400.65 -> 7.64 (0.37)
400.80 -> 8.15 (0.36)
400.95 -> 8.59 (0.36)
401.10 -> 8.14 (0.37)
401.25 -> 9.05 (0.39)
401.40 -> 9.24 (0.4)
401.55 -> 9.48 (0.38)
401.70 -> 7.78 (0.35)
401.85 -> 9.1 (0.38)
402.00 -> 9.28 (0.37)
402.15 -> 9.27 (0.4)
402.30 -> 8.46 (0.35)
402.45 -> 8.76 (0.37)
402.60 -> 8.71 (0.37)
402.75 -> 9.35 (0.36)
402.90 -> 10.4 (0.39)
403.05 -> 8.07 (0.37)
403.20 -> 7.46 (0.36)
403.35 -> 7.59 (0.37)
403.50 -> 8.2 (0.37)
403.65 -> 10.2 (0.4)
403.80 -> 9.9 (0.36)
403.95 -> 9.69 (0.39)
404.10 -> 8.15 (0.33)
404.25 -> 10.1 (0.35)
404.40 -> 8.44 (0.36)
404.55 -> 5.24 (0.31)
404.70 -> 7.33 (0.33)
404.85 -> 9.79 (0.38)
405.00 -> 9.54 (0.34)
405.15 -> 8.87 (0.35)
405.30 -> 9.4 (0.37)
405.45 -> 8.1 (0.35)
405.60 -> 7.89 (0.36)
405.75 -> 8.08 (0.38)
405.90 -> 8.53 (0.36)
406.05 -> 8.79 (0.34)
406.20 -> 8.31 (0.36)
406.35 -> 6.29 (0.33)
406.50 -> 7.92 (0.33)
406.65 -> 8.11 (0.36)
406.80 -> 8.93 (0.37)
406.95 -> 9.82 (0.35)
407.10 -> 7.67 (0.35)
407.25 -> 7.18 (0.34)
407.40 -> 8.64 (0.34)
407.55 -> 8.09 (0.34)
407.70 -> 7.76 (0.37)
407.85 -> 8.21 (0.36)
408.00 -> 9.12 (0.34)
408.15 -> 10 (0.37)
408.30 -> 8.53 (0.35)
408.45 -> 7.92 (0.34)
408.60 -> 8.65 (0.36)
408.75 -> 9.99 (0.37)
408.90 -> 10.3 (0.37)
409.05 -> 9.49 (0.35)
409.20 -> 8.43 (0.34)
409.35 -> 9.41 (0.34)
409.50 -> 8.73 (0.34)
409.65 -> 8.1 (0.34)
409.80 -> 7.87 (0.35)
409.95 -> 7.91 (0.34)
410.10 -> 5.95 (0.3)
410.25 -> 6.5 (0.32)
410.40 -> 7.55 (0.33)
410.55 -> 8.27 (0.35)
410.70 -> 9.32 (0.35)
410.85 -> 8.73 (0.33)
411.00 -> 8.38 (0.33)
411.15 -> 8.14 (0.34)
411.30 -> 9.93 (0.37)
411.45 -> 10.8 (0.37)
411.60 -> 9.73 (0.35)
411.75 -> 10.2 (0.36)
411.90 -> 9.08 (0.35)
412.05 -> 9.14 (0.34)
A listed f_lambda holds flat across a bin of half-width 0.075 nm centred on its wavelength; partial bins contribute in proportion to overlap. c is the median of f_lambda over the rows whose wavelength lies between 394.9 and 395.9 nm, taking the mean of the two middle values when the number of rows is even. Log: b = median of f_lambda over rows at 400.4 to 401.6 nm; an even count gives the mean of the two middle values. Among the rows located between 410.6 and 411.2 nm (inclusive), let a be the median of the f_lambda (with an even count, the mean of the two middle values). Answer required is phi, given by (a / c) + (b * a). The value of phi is 73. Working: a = 8.6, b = 8.4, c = 7.1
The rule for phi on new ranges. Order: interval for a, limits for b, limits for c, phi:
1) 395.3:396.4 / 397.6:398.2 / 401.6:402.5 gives 52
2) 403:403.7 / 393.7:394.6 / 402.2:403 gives 42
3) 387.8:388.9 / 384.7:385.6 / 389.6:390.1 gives 24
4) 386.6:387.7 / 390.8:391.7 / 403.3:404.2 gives 35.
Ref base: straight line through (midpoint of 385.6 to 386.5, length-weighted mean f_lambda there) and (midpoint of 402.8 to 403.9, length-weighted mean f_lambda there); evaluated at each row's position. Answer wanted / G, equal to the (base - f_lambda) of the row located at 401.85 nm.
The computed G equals -0.6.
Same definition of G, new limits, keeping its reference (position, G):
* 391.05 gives -1.3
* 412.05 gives 2.0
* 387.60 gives -1.2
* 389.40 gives -1.0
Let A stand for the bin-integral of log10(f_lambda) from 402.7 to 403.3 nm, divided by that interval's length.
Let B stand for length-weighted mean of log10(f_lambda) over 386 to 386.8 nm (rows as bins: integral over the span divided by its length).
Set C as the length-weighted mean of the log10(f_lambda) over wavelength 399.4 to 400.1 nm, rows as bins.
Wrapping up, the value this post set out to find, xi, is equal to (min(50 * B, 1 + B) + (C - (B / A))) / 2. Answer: 0.93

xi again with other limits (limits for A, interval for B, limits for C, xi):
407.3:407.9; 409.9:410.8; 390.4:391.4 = 0.86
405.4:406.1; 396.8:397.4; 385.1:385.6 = 0.83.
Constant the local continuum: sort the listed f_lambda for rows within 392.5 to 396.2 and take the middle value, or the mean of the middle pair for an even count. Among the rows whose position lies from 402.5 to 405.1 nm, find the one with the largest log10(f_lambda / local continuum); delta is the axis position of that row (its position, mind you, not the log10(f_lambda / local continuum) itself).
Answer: 402.90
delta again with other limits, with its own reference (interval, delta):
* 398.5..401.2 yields 400.05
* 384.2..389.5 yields 389.25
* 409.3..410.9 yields 409.35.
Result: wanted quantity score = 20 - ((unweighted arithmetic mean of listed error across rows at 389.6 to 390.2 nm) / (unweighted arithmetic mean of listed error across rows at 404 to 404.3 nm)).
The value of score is 18.9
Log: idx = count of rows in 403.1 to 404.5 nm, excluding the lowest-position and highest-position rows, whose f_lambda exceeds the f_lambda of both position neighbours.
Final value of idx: 2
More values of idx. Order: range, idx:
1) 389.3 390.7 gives 2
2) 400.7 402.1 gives 2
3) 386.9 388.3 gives 2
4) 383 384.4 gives 1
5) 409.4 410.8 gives 1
